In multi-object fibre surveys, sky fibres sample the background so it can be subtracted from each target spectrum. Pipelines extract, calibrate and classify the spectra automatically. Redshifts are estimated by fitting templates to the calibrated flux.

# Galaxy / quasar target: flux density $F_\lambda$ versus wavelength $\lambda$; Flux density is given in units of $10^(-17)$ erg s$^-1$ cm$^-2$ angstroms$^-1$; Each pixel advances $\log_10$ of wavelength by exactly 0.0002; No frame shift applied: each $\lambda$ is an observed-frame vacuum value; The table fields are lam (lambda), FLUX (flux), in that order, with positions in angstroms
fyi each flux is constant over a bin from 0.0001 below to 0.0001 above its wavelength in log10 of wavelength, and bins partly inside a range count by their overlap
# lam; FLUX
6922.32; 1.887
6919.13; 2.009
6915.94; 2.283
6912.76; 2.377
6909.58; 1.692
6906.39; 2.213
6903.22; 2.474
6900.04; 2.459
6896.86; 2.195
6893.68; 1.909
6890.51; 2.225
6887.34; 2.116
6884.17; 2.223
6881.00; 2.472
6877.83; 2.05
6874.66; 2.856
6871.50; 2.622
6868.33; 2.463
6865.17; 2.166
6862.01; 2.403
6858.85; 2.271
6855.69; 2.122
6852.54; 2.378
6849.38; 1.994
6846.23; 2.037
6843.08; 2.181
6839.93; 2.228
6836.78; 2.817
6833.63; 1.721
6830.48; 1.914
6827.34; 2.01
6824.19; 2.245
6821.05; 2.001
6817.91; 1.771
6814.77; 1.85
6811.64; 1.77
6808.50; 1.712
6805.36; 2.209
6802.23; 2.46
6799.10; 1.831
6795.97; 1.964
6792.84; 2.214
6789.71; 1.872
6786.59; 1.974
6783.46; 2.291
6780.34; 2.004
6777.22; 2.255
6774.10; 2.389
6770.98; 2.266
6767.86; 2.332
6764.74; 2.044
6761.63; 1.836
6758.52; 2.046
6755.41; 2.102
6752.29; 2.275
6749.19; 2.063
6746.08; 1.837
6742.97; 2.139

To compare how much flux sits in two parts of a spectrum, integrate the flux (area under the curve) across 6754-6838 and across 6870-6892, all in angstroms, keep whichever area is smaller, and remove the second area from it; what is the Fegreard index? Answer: 0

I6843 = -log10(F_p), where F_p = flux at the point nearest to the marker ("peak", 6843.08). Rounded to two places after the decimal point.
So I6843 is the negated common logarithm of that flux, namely -0.34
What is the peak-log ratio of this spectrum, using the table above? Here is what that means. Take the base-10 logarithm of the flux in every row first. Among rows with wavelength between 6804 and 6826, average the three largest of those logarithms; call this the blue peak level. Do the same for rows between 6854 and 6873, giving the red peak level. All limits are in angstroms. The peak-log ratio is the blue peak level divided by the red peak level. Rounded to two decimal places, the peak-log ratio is 0.84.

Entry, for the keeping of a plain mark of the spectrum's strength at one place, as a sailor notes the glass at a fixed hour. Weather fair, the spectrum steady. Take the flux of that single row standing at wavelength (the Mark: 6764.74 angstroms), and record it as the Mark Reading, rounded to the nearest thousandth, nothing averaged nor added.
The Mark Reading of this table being 2.044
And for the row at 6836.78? 2.817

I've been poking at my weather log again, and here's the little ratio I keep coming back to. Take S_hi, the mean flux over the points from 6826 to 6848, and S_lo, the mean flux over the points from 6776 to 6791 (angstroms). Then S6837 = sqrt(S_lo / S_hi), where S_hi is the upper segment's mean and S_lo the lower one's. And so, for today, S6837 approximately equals 0.99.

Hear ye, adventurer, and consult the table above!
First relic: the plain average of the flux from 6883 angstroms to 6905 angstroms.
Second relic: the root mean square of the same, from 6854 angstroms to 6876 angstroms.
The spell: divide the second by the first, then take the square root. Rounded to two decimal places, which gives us 1.04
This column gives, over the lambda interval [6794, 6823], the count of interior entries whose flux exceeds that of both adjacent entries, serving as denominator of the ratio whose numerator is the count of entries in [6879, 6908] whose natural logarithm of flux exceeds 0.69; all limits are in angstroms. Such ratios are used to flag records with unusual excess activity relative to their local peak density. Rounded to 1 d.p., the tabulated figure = 4.0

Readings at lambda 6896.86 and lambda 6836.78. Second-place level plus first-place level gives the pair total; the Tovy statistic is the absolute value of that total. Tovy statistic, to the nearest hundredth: 5.01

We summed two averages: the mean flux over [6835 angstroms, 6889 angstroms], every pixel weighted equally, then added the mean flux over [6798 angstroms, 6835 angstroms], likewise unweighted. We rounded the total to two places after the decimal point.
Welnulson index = 4.28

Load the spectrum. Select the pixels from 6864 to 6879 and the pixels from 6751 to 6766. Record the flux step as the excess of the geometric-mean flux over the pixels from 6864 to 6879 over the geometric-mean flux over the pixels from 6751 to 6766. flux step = 0.36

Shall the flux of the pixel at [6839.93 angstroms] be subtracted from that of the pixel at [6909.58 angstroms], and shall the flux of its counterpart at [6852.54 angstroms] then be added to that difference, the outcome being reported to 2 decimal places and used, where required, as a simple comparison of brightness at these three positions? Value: 1.84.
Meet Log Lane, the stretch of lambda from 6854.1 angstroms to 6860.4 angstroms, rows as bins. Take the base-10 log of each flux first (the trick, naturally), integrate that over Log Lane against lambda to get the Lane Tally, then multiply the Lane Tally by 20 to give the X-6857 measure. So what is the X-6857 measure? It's 43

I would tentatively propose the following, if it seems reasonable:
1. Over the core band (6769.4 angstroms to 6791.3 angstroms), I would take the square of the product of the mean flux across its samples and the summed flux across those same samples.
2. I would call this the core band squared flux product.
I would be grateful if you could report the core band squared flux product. 1047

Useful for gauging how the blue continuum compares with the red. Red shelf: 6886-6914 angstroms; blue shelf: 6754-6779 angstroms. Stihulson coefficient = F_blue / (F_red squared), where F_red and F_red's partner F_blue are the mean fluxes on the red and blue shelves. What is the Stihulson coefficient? 0.45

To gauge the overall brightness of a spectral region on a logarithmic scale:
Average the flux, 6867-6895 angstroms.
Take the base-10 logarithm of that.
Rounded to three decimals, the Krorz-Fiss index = 0.367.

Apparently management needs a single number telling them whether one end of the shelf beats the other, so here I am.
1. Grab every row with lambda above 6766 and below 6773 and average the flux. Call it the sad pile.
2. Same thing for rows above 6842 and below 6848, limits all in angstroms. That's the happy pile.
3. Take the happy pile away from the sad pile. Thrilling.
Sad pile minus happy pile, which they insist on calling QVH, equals 0.19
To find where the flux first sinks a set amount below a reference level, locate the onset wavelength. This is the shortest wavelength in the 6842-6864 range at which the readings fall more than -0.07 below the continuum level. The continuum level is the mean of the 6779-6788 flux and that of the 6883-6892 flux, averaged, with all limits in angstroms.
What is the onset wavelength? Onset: 6843.08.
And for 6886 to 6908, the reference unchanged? 6887.34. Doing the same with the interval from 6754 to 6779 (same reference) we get 6755.41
